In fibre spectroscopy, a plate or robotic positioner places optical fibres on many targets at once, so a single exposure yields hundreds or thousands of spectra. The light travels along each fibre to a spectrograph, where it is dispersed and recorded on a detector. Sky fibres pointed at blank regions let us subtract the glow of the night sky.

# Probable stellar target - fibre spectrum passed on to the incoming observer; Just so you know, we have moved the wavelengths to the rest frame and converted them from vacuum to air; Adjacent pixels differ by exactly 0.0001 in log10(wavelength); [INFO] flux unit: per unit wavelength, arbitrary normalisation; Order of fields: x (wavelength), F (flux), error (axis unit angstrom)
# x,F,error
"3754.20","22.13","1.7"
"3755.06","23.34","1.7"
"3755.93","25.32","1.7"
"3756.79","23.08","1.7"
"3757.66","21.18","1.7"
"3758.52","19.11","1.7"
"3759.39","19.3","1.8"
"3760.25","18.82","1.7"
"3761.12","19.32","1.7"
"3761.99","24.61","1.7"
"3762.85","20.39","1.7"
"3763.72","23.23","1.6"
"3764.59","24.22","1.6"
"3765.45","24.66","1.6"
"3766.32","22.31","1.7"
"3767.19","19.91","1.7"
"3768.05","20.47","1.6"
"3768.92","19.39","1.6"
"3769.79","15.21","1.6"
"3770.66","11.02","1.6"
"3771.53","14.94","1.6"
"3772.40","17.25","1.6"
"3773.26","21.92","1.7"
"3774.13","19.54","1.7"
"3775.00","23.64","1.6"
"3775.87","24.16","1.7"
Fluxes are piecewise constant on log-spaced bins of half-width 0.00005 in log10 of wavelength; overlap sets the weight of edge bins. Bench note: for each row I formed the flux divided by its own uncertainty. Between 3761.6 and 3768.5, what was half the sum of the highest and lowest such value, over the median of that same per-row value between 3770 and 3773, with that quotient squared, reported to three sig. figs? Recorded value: 2.11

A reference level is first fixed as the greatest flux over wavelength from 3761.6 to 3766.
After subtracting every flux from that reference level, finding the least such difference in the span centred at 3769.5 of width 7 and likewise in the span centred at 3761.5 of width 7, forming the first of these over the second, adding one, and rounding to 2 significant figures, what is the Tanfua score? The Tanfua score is 48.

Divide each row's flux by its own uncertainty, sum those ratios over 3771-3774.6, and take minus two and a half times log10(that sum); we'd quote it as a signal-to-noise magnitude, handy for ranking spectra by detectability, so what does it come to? -4.12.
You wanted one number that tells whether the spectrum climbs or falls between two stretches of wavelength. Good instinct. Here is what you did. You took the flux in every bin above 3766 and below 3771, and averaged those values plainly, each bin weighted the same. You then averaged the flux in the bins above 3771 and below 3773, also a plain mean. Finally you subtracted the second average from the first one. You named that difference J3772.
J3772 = 2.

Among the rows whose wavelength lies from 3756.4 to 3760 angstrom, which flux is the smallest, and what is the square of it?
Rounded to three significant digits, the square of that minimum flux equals 365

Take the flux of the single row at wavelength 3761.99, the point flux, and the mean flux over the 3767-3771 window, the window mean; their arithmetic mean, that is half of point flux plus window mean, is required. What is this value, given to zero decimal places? 21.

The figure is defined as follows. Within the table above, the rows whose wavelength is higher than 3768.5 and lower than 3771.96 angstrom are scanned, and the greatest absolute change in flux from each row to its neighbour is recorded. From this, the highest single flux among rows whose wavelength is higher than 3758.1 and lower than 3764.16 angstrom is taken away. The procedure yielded -20.4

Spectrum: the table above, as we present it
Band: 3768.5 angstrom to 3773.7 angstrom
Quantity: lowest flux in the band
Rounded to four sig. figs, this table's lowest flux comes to 11.02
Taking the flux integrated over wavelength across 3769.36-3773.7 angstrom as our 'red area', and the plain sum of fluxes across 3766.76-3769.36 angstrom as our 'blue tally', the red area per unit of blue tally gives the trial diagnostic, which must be 1.17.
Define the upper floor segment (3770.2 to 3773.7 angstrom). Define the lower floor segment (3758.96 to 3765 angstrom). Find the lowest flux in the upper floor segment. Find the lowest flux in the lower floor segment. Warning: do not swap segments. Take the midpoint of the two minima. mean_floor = 14.9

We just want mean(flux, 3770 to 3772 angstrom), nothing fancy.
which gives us 13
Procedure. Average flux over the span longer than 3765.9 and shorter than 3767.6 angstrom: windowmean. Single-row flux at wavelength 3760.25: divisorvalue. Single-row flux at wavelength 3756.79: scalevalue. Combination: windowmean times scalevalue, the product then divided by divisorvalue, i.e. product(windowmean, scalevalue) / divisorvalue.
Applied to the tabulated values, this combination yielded 26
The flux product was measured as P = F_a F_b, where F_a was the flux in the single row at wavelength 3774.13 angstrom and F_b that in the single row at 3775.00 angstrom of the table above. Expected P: 462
